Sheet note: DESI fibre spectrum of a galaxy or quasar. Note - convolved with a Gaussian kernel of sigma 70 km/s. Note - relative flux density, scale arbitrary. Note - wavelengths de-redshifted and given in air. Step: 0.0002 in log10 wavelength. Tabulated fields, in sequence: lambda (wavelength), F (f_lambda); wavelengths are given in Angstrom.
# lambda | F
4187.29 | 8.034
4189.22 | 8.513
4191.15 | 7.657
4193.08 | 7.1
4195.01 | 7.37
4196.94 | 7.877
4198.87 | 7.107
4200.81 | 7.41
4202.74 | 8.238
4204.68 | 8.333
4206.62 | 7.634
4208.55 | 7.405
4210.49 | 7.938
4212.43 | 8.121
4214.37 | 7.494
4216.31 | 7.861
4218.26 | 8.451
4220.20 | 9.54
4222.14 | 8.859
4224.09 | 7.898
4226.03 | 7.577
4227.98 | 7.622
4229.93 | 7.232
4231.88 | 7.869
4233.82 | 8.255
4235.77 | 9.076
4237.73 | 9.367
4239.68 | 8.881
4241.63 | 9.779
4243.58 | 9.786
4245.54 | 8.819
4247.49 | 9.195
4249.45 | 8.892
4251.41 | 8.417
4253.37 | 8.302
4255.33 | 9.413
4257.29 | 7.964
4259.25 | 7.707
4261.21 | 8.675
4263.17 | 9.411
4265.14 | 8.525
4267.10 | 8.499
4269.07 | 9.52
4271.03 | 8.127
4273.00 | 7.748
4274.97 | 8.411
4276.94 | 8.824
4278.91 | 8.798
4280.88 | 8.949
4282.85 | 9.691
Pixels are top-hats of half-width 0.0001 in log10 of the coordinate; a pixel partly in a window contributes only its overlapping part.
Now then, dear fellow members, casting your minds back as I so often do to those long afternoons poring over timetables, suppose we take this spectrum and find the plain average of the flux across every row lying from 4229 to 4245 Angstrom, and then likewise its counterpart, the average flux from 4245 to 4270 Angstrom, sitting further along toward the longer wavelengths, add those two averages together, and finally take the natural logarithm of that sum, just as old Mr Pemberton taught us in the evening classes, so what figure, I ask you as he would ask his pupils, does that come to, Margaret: 2.86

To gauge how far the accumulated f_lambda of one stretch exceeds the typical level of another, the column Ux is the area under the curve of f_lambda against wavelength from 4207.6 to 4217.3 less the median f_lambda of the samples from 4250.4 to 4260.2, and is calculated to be 67.0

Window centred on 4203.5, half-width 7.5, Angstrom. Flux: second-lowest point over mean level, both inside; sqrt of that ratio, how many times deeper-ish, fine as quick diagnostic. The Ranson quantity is 0.978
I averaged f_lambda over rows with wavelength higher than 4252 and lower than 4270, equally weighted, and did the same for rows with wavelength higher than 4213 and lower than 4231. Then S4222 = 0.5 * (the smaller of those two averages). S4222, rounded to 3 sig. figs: 4.03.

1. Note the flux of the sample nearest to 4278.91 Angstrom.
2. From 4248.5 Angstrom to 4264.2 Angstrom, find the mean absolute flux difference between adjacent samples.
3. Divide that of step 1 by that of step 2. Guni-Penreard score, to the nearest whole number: 12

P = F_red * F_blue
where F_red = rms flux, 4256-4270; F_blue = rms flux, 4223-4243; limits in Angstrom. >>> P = 72.5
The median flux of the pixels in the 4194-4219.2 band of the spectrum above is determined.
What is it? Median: 7.86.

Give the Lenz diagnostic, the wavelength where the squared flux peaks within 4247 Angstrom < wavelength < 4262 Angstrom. 4255.33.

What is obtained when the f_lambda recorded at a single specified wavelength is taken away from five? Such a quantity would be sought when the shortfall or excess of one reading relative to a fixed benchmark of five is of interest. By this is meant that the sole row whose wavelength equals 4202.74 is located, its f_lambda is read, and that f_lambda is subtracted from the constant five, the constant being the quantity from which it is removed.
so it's -3.24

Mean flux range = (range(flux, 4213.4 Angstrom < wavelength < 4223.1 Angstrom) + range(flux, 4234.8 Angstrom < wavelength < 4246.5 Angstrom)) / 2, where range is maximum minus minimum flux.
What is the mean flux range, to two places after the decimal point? 1.51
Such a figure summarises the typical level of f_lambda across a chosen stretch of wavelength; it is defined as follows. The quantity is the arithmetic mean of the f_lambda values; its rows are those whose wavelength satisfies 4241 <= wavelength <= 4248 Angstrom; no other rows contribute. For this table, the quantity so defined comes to 9.4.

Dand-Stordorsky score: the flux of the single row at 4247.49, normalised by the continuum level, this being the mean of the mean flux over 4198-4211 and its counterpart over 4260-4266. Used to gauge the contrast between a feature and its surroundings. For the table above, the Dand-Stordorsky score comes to 1.11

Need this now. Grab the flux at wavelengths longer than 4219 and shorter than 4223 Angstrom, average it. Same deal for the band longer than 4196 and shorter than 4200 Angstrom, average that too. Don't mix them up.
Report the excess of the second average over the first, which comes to -1.7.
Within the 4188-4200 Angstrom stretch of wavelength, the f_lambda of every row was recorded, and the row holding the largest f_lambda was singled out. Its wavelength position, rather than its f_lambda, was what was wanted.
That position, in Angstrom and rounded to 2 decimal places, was 4189.22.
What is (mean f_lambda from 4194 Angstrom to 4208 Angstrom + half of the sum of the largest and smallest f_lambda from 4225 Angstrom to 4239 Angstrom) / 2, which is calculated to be 8.00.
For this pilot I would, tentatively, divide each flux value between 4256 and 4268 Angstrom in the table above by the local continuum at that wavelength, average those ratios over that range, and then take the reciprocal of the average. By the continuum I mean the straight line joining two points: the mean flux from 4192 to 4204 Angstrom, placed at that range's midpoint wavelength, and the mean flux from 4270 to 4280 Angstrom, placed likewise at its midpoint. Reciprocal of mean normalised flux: 0.97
